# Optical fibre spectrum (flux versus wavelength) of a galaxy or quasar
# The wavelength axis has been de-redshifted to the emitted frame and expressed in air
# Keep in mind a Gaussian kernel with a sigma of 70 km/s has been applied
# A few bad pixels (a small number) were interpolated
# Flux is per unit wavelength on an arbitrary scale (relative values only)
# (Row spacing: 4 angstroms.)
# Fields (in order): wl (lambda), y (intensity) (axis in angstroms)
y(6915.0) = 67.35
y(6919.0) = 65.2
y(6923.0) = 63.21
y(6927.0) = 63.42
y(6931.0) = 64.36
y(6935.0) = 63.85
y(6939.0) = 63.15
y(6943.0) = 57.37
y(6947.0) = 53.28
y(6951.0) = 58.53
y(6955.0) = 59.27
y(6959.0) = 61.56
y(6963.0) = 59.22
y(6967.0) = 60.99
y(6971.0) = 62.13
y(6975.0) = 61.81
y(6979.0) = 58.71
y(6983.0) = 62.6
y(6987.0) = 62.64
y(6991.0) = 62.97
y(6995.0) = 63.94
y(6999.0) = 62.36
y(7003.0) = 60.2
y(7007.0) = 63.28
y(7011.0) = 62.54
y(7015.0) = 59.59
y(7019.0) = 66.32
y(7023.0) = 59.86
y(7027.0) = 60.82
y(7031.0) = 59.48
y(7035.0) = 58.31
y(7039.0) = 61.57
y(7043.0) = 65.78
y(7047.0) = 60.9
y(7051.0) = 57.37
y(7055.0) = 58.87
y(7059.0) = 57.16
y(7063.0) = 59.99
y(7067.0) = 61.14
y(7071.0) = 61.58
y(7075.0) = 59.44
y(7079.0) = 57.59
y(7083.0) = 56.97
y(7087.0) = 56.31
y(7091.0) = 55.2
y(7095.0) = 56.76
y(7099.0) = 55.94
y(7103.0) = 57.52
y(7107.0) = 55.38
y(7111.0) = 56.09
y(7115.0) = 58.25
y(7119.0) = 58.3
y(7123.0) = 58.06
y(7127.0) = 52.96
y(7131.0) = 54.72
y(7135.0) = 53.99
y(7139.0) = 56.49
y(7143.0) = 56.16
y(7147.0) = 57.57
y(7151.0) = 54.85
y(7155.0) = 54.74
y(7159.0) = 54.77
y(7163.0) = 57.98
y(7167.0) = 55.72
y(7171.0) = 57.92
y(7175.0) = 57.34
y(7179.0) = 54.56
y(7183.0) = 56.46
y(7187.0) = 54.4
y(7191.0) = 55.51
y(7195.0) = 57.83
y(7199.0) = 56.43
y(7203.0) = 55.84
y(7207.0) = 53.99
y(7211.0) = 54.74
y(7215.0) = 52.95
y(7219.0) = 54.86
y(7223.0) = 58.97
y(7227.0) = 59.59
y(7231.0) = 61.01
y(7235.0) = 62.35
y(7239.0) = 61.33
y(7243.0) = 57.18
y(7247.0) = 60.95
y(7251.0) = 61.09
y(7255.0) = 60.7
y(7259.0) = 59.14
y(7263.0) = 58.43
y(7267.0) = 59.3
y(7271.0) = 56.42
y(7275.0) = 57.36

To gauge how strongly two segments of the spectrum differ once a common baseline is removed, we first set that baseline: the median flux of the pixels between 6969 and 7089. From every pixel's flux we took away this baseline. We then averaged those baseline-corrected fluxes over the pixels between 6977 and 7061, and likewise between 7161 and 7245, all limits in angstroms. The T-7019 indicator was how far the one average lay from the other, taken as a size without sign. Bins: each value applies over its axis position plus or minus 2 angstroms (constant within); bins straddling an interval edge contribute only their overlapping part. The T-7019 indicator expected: 4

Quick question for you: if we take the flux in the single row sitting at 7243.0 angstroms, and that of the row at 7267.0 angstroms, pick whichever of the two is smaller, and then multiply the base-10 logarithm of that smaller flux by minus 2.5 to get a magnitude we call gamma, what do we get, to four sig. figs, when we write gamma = -4.393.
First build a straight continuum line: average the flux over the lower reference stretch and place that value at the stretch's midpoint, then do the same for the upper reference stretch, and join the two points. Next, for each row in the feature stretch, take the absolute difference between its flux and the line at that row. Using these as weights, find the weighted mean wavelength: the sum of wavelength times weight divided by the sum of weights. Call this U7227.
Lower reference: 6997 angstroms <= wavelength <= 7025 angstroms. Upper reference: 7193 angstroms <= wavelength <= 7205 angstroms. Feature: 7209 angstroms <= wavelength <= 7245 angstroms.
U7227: 7229.6 angstroms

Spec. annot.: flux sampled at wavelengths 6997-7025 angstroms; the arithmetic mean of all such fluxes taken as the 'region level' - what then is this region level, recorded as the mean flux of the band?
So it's 62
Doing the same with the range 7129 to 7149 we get 56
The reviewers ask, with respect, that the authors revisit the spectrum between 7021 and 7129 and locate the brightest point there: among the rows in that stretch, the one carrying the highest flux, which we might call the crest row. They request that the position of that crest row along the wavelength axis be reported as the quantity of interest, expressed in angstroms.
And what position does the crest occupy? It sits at 7043.0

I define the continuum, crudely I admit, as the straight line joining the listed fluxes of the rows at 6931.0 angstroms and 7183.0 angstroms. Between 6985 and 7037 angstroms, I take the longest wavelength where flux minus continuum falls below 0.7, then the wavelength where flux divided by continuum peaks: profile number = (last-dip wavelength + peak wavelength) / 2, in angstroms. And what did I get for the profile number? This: 7027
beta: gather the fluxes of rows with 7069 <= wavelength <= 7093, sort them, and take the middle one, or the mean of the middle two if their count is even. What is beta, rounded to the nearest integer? 57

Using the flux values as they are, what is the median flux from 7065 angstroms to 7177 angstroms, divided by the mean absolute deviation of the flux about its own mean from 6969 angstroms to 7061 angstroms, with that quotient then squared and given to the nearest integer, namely 823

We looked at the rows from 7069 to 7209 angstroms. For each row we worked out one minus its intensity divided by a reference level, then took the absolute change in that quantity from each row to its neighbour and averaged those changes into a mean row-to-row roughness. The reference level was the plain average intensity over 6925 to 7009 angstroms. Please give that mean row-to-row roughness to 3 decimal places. 0.025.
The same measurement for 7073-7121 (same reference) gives 0.020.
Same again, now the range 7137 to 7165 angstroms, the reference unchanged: 0.021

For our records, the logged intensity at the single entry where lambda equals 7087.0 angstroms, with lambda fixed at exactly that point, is 56.31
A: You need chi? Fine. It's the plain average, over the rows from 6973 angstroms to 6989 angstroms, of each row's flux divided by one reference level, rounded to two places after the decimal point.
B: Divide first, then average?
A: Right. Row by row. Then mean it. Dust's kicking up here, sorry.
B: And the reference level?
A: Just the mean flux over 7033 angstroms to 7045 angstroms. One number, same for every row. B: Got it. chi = 0.99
